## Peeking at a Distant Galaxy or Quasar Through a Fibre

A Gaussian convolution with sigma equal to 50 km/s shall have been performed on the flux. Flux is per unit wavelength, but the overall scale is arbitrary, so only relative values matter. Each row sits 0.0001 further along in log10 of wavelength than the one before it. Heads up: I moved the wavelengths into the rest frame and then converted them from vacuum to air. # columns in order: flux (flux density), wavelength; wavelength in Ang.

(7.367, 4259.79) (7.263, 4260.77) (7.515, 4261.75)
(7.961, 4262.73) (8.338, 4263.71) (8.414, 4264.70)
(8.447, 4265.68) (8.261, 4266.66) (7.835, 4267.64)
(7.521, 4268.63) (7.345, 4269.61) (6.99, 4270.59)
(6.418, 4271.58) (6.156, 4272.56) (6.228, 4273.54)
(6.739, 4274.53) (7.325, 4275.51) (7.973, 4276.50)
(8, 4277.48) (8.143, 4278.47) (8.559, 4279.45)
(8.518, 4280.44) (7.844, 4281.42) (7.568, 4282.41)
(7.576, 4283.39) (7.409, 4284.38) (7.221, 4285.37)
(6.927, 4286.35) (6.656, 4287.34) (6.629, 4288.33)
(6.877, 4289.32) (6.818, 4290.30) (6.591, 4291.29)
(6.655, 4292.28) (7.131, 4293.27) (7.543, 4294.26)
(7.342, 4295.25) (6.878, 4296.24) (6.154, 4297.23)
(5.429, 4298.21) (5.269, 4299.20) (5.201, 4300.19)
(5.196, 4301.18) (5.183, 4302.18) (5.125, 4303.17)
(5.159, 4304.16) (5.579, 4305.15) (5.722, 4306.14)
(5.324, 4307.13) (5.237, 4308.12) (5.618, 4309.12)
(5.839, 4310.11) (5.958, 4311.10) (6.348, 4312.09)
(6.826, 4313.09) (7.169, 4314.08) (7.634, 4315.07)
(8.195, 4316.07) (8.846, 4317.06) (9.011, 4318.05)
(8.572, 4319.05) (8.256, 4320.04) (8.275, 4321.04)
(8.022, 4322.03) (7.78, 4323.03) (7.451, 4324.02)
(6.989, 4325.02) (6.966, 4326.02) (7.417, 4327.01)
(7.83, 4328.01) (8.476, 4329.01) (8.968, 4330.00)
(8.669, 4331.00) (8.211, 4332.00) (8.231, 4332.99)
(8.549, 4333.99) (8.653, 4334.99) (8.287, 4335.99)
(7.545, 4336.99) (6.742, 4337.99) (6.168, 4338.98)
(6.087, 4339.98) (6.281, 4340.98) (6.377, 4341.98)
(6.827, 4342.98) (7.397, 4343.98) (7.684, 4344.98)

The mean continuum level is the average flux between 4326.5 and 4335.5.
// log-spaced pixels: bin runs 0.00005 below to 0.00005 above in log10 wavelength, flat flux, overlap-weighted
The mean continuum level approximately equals 8.3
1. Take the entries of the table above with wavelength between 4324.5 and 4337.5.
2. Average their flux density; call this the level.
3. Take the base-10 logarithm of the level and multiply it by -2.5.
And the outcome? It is -2.27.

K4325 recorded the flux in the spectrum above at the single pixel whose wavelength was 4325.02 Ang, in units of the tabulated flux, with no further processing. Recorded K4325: 6.989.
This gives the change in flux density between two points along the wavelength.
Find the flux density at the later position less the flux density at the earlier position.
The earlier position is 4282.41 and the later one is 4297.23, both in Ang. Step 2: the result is -1.4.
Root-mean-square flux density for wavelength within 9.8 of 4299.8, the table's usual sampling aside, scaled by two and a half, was 15.0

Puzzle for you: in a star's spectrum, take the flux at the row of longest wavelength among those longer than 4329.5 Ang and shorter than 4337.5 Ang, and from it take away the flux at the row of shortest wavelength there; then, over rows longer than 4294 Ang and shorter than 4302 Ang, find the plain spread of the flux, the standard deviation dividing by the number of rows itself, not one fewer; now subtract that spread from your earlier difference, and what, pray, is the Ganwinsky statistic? -2.4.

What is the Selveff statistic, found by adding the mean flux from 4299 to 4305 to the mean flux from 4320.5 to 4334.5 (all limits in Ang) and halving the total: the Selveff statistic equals 6.6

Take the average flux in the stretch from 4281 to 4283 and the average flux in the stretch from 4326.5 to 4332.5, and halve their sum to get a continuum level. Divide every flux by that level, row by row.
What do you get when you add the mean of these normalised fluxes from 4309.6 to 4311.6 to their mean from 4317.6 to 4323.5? 1.78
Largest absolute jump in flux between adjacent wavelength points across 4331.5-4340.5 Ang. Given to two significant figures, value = 0.80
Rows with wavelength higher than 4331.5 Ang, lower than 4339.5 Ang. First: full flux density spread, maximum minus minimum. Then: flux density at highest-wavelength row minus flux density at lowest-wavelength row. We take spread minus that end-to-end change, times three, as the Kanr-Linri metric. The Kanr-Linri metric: 14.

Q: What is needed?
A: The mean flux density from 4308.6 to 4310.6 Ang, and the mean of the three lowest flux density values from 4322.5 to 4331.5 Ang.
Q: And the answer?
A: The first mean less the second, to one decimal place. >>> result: -1.4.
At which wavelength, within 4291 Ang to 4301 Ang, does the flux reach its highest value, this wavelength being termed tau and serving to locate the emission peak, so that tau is 4294.26 Ang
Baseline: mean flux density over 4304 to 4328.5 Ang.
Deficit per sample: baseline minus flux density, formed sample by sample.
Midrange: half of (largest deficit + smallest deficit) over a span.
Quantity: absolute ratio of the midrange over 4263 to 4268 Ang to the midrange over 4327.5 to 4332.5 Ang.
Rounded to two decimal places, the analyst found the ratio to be 0.81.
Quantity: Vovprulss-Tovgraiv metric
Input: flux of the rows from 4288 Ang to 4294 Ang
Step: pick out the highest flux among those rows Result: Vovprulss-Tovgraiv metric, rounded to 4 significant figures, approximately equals 7.131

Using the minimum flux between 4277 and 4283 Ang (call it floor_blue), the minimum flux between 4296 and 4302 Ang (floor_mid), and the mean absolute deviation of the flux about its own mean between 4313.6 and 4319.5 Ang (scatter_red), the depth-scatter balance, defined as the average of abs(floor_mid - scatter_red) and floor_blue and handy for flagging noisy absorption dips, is 6.10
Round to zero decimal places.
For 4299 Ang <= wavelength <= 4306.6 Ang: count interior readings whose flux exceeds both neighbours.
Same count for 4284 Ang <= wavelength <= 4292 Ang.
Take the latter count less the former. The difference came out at 1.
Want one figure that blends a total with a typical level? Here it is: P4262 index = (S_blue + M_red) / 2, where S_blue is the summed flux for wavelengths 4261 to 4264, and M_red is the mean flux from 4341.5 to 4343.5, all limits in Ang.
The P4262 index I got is 15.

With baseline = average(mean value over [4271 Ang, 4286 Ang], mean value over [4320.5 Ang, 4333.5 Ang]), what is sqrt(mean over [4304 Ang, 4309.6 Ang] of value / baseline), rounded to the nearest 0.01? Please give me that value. 0.84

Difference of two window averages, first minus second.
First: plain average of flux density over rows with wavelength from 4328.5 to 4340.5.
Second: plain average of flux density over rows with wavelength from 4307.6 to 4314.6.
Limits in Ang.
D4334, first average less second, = 1.7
